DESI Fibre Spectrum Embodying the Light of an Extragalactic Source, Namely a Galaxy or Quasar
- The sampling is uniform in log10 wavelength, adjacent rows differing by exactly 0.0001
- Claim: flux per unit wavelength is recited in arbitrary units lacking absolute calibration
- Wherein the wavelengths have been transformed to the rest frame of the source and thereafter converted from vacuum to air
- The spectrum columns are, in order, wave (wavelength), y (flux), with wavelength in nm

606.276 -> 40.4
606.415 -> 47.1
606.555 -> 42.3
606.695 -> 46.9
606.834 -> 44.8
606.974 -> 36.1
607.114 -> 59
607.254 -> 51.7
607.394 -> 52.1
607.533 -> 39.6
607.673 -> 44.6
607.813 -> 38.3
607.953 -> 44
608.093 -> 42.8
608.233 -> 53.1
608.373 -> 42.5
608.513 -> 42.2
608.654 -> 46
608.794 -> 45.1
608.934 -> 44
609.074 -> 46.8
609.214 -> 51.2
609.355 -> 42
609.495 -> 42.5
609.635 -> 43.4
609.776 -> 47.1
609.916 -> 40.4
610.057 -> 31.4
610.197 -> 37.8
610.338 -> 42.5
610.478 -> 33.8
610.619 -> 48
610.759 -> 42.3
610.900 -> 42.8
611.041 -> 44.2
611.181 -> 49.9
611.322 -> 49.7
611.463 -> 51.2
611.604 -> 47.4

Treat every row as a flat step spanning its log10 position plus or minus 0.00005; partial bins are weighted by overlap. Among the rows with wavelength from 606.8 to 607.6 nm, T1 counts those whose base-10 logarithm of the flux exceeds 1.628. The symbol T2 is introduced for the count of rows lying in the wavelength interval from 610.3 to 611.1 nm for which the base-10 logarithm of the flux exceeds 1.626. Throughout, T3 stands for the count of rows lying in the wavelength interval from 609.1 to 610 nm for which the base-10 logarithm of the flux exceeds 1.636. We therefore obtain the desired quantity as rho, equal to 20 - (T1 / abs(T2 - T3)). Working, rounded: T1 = 4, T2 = 5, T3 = 3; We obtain 18.0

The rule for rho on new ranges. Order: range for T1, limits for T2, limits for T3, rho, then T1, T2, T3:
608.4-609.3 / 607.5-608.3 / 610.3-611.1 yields 17.5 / 5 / 4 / 2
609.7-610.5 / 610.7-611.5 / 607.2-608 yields 19.0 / 2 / 6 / 4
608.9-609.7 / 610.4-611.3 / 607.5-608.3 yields 17.5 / 5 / 5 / 3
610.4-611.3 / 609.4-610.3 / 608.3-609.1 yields 16.0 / 4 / 3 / 4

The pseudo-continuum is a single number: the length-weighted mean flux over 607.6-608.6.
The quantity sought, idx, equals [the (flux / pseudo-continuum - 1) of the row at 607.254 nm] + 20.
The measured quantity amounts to 20.2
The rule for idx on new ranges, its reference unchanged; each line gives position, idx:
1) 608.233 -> 20.2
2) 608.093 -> 20.0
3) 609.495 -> 20.0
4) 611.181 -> 20.1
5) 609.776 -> 20.1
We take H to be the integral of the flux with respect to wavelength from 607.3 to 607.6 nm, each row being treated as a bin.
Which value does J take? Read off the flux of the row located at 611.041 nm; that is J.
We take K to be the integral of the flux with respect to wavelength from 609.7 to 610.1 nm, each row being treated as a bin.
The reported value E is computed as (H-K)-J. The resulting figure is -46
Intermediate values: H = 13.9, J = 44.2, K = 16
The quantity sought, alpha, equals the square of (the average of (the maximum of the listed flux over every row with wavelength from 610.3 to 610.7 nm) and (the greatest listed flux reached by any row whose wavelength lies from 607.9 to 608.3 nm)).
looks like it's 2555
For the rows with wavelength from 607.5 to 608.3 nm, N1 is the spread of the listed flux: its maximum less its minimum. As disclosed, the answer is 14.8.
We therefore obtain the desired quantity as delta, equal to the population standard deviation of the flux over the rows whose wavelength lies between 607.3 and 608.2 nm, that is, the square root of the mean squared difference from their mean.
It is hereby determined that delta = 4.44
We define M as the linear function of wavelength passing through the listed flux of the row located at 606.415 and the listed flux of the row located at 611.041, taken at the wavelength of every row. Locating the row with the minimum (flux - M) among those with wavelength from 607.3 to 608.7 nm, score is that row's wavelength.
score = 607.813 nm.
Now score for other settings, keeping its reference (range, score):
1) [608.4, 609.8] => 608.513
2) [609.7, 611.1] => 610.057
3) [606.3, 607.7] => 606.974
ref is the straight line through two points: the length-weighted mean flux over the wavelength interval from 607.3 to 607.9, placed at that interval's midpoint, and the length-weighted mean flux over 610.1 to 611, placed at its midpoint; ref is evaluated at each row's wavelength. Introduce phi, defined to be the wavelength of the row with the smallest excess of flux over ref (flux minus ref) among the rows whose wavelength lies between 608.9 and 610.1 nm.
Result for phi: 610.057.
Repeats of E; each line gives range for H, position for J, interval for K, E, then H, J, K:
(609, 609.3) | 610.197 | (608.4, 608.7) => -36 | 14.6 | 37.8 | 13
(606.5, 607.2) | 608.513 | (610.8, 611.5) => -43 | 32.2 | 42.2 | 33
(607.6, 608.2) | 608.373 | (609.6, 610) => -34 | 25.8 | 42.5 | 17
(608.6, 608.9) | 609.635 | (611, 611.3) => -44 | 13.6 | 43.4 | 14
